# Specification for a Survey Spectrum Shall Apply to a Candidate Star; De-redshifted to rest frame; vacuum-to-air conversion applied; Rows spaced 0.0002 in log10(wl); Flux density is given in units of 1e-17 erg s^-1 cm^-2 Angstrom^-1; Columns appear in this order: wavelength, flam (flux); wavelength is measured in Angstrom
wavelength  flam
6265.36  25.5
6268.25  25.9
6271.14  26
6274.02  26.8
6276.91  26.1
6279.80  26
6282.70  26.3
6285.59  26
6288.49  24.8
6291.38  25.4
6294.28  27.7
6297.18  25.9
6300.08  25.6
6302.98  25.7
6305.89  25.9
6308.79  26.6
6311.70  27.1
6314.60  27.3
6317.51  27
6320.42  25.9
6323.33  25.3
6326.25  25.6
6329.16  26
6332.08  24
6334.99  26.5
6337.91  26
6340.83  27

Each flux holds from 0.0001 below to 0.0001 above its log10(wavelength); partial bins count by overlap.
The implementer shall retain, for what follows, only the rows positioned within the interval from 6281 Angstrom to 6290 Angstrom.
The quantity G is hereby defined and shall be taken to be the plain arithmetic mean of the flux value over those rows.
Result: 25.7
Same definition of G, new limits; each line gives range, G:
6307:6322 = 26.8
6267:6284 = 26.2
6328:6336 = 25.5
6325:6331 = 25.8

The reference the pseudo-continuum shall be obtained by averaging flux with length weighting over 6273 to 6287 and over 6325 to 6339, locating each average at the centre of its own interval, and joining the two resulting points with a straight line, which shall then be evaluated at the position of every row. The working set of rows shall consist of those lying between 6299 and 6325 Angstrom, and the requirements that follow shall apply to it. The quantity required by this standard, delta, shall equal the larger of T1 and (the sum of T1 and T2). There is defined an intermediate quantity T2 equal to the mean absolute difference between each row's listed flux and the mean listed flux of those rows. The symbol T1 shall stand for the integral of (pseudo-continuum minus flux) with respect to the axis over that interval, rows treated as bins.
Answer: -10.3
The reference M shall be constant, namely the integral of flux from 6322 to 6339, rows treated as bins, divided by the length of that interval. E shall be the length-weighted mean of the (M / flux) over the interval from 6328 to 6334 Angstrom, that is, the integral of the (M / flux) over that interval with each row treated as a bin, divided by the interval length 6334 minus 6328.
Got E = 1.022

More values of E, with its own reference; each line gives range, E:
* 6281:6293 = 0.996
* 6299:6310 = 0.985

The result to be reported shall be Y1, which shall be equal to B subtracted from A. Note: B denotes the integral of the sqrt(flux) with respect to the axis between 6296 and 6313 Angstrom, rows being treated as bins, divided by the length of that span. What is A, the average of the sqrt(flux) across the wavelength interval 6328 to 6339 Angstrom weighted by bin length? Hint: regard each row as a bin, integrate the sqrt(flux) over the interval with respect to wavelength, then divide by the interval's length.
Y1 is -0.05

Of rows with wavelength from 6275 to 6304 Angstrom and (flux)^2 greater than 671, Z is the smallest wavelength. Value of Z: 6276.91 Angstrom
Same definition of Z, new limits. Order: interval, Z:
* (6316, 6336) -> 6317.51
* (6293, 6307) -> 6294.28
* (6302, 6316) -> 6308.79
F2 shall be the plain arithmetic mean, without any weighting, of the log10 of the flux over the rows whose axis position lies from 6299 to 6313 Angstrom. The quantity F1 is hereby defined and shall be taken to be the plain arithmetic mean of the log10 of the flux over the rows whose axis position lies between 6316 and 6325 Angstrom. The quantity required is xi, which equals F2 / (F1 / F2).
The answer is 1.42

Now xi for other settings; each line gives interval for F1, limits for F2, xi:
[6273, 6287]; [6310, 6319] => 1.45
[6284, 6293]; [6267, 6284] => 1.43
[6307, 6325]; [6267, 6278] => 1.41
